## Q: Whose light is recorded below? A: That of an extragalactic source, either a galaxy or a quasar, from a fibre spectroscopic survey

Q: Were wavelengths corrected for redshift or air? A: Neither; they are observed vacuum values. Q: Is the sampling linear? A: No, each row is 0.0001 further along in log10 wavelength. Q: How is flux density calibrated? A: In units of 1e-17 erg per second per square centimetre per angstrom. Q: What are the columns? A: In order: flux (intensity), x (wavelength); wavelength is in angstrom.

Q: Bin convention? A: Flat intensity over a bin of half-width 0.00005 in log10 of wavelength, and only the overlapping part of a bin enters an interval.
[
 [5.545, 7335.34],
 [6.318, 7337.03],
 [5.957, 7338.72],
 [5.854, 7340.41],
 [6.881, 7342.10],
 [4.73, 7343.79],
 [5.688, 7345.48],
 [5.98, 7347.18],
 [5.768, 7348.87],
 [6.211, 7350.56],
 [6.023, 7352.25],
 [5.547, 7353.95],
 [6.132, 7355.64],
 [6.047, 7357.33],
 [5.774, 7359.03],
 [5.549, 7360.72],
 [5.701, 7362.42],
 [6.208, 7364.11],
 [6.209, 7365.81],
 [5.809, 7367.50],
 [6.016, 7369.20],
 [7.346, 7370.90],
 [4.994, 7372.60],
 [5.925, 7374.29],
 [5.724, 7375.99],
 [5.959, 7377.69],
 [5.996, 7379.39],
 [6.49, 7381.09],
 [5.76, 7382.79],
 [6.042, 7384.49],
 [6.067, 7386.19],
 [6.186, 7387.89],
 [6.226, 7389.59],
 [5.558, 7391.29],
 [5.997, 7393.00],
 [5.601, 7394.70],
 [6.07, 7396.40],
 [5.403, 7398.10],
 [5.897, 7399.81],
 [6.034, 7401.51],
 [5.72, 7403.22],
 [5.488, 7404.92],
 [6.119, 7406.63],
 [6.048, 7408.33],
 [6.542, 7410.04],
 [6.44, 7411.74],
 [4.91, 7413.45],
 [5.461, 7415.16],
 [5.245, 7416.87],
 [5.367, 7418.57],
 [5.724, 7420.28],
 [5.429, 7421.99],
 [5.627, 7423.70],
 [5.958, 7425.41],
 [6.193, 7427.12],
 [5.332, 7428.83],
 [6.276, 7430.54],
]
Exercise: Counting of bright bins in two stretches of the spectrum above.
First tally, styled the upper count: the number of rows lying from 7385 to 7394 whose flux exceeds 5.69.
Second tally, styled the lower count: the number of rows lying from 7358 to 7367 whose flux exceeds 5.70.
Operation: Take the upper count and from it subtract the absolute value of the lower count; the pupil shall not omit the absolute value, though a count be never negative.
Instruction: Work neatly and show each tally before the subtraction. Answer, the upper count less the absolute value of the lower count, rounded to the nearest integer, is 0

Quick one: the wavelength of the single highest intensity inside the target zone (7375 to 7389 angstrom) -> 7381.09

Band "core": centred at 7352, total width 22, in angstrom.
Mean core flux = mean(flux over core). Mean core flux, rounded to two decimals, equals 5.85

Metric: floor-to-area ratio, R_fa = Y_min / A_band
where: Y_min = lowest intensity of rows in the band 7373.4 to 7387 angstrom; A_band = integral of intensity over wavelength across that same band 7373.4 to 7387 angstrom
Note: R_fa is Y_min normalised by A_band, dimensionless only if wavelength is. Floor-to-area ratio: 0.0702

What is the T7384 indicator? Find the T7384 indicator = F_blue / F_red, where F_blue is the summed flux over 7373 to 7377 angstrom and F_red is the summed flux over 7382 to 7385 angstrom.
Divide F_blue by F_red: 0.99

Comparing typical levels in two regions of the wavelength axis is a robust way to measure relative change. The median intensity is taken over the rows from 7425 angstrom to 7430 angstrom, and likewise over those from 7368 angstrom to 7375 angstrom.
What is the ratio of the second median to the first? 1.00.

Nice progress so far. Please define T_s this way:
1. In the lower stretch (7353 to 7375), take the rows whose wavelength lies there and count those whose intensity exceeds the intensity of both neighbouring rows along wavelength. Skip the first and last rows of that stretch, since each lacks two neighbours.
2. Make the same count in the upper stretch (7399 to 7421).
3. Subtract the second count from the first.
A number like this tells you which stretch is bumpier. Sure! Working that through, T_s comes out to -1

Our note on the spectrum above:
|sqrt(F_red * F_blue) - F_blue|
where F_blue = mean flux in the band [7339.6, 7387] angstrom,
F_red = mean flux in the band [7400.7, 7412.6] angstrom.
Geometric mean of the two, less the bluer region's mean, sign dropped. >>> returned 0.056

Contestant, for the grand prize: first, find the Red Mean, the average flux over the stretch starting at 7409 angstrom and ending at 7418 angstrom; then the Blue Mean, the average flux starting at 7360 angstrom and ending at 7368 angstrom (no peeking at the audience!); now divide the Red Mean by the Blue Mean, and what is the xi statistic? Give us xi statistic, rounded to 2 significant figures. 0.97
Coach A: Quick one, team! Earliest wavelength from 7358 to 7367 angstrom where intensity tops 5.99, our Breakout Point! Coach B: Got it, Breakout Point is 7364.11 angstrom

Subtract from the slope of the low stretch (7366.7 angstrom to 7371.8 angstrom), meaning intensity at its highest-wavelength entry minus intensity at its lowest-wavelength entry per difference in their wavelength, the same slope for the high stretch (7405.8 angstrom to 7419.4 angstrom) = 0.52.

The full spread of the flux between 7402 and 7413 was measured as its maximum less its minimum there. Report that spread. 1.1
